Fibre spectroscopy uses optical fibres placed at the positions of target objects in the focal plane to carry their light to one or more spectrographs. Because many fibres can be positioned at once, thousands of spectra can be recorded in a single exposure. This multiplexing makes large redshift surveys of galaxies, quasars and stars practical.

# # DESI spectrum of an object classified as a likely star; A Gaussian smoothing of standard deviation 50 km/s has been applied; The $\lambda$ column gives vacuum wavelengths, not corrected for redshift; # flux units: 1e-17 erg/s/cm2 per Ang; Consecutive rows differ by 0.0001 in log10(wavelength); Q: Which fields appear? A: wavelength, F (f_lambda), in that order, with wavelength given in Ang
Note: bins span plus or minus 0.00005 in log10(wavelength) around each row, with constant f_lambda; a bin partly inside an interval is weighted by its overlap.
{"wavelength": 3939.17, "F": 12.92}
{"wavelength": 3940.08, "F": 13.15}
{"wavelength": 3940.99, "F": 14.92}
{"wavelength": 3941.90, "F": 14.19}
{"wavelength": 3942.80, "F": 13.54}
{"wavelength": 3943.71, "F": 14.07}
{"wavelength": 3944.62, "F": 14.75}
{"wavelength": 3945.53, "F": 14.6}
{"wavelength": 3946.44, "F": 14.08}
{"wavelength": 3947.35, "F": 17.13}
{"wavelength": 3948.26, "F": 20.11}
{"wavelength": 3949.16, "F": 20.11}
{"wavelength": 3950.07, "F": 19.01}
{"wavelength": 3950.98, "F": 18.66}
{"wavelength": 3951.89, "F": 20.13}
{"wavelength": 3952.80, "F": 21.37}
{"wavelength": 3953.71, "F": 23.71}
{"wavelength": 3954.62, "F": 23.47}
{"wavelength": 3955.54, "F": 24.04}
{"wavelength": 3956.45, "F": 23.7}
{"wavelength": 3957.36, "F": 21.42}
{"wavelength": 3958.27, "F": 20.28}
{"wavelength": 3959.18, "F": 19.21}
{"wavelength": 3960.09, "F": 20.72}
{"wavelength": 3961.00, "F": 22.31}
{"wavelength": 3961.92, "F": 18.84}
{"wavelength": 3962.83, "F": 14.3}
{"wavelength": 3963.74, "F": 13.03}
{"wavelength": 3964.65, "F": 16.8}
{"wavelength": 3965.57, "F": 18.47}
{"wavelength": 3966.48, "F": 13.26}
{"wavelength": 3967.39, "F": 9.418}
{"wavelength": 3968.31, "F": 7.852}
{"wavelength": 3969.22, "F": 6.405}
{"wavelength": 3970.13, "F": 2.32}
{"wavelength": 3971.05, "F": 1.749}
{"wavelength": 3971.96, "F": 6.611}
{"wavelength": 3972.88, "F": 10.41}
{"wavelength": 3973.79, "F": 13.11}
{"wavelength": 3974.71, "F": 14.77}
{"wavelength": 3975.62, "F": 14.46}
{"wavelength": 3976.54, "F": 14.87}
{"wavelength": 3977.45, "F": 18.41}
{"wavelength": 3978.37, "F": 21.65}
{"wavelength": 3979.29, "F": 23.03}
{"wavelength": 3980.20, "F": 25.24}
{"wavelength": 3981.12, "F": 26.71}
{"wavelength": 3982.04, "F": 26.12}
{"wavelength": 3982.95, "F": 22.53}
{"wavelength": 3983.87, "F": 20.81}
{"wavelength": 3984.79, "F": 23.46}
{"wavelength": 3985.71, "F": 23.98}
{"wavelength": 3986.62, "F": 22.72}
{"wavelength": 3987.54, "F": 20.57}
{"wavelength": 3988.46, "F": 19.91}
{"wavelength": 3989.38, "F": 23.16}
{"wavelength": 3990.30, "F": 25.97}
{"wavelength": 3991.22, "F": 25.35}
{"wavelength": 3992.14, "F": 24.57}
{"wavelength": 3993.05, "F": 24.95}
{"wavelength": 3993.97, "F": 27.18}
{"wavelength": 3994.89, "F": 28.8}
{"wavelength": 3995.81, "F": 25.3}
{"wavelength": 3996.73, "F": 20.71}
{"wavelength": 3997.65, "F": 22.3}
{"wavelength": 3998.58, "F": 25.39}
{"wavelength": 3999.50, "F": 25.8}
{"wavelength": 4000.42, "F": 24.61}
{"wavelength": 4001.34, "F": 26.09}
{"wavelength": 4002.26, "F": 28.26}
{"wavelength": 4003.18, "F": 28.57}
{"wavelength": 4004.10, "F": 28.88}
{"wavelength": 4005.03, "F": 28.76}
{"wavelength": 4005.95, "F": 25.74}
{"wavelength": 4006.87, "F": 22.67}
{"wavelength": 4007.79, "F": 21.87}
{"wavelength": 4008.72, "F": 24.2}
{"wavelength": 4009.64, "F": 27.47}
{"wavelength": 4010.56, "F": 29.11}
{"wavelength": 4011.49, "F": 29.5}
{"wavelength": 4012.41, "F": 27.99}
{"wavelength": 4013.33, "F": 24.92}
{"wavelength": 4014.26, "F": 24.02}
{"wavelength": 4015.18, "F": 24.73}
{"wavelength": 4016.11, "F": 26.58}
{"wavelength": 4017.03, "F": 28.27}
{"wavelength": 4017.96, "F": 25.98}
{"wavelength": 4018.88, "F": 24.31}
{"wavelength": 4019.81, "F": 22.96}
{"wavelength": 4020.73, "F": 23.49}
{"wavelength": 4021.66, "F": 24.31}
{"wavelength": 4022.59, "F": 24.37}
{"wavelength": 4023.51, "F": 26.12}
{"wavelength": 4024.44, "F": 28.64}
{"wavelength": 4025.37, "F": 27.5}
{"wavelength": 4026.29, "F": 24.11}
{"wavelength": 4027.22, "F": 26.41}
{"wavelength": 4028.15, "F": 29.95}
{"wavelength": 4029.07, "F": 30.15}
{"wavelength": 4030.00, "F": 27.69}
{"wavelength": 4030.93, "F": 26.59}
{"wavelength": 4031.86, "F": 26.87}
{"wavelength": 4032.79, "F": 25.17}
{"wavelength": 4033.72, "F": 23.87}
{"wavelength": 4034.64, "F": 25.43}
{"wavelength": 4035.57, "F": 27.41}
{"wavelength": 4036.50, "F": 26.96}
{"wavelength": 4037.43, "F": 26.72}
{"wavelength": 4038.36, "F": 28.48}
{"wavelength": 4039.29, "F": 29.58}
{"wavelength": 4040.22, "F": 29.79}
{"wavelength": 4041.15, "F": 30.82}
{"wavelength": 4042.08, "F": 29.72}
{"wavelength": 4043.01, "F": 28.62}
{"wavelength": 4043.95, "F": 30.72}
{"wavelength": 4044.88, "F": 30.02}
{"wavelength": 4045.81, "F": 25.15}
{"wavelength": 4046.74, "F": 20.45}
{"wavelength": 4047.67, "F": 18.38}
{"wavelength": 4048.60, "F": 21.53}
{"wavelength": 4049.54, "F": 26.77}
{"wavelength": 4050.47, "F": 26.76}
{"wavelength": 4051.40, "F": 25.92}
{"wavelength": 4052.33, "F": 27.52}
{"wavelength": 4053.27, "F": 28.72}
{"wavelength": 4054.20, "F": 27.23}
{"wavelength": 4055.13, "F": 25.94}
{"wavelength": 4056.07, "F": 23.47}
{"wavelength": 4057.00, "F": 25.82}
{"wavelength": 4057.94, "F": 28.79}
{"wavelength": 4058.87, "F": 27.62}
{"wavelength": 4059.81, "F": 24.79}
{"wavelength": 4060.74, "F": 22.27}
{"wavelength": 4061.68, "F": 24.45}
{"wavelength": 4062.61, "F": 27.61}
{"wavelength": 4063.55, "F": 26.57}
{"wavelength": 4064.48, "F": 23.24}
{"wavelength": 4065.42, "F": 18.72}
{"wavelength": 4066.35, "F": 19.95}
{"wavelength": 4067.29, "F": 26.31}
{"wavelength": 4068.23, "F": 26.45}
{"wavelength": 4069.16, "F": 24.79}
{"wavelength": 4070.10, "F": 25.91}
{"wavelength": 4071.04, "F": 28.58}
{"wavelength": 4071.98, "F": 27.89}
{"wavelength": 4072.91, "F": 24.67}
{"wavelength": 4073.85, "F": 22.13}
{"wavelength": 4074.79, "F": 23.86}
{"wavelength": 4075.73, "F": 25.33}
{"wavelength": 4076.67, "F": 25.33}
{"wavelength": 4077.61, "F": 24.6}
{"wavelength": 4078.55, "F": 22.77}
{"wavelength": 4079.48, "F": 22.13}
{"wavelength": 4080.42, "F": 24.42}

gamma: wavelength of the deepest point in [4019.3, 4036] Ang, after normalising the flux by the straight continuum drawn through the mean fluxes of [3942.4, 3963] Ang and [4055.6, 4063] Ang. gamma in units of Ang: 4019.81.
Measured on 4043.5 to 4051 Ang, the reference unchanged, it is 4047.67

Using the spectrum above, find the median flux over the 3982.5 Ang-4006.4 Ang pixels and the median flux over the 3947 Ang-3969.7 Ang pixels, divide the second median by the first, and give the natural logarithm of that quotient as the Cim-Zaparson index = -0.27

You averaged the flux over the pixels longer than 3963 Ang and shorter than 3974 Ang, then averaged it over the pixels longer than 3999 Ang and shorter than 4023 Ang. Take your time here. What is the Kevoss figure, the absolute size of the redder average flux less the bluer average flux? 16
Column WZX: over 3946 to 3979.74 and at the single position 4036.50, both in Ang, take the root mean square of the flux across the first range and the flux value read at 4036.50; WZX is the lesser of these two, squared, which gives 306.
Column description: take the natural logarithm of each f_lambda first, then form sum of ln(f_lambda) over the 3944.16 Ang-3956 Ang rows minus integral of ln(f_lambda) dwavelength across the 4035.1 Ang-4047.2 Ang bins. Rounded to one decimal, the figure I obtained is -2.0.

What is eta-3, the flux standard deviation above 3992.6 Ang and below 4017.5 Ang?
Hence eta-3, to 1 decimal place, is 2.4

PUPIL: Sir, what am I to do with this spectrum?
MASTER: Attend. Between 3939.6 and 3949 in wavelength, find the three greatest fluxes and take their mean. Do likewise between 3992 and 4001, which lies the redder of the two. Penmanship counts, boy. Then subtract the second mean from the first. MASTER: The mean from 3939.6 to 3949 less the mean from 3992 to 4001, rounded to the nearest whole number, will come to -10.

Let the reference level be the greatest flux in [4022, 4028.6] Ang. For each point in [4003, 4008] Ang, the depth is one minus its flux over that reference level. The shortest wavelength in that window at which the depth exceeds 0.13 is 4005.95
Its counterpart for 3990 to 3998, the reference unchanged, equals 3990.30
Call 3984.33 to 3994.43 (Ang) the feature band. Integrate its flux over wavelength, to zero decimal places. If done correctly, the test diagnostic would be 241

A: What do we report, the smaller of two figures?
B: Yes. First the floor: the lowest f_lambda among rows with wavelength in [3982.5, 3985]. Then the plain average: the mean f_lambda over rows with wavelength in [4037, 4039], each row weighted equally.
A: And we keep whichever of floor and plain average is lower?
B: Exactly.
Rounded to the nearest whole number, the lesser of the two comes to 21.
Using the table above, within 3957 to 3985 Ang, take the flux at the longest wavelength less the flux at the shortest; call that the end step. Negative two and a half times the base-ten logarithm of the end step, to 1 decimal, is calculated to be -0.8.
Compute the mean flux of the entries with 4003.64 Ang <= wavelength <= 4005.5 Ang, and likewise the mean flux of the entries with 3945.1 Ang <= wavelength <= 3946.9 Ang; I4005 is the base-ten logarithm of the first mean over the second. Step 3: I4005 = 0.30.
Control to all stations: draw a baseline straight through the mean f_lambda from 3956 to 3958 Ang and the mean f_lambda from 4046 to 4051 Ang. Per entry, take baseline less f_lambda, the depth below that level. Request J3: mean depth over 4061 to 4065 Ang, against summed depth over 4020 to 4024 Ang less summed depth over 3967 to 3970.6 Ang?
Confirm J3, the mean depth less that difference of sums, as 69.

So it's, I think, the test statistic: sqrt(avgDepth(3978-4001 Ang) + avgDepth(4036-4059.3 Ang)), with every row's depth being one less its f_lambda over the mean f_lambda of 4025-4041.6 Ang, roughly 0.38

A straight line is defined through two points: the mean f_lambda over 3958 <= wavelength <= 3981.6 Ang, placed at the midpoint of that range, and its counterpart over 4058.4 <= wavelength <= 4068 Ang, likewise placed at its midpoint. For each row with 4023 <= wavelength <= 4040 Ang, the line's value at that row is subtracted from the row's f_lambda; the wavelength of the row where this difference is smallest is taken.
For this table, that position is 4033.72 Ang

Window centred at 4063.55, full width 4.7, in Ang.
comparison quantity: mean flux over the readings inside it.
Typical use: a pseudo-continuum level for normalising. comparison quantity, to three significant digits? 24.1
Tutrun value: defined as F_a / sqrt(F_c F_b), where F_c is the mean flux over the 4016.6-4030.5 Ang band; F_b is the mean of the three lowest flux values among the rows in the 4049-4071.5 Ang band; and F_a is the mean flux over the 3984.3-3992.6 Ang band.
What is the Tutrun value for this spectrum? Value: 1.01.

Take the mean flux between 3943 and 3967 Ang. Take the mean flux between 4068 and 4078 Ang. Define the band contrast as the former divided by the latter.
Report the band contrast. 0.74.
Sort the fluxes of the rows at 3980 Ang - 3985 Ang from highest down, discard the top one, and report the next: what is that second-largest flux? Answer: 26.12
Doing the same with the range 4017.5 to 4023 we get 24.37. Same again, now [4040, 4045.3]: 30.72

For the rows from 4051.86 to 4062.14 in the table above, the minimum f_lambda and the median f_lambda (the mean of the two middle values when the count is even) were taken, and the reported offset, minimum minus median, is -3.7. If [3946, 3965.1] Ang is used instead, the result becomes -7.1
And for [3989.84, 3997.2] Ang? -4.6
